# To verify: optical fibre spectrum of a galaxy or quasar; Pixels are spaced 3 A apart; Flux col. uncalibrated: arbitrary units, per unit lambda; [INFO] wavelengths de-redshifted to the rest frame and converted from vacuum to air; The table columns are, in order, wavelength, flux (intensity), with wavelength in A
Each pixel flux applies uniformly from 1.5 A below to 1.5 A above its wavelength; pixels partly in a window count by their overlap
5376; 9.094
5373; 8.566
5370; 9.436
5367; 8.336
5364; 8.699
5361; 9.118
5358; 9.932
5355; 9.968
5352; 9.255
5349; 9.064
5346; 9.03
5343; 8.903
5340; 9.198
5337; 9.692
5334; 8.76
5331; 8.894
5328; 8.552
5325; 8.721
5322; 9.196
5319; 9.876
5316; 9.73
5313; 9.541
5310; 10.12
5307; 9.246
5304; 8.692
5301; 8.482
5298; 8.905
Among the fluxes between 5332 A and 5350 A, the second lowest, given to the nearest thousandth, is 8.903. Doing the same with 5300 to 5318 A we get 8.692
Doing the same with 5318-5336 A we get 8.721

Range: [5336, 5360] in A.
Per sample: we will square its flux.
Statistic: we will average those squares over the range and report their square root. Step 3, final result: 9.4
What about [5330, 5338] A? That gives 9.1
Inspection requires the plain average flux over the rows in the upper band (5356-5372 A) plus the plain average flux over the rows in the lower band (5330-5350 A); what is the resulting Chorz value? 18.2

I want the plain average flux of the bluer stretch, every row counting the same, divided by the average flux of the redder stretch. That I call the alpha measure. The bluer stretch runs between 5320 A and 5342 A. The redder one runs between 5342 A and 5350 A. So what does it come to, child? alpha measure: 1.00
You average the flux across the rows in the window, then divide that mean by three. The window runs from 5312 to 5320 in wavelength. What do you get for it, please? 3.24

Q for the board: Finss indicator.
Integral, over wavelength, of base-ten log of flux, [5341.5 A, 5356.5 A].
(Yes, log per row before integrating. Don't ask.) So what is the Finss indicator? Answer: 14.5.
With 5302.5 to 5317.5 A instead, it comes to 14.6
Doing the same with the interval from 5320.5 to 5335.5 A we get 14.2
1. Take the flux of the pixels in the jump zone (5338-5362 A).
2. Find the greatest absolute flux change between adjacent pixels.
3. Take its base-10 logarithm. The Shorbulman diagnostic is -0.089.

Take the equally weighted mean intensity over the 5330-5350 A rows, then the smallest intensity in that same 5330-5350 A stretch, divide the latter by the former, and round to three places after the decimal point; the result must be 0.965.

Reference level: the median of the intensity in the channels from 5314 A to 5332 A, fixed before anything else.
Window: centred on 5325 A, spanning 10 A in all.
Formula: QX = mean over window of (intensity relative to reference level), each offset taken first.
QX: -0.2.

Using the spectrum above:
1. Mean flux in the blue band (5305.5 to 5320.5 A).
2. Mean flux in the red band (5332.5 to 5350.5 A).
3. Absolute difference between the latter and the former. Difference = 0.6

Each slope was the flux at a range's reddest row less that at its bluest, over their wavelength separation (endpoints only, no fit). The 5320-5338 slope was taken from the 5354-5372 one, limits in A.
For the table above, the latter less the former -0.07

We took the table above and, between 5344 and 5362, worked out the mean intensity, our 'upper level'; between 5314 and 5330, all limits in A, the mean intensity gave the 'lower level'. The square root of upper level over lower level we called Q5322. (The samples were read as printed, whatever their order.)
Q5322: 1.01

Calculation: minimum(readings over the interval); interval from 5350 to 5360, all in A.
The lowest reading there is 9.255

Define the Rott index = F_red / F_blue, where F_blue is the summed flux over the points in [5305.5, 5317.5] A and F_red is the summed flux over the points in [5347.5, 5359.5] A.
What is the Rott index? 0.989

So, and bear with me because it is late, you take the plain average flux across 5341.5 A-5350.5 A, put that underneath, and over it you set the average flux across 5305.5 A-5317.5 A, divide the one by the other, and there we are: 1.07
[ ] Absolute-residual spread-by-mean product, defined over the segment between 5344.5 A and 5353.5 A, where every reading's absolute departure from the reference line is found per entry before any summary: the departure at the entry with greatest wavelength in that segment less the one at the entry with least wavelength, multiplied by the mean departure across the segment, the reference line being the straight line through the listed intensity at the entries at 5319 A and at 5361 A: -0.1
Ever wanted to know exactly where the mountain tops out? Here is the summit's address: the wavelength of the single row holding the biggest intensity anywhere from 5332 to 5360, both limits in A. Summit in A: 5355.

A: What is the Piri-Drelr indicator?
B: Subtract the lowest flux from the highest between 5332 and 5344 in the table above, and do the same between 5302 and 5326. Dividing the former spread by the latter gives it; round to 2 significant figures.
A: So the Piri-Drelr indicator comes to 0.65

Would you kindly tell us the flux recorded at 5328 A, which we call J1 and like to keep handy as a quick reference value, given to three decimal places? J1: 8.552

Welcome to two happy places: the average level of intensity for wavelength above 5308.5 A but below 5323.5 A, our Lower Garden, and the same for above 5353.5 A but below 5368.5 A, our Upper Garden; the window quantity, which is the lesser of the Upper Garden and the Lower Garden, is 9.21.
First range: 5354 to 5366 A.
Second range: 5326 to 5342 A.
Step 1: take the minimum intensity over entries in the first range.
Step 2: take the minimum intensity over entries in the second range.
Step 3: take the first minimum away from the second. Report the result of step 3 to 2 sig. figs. -0.15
